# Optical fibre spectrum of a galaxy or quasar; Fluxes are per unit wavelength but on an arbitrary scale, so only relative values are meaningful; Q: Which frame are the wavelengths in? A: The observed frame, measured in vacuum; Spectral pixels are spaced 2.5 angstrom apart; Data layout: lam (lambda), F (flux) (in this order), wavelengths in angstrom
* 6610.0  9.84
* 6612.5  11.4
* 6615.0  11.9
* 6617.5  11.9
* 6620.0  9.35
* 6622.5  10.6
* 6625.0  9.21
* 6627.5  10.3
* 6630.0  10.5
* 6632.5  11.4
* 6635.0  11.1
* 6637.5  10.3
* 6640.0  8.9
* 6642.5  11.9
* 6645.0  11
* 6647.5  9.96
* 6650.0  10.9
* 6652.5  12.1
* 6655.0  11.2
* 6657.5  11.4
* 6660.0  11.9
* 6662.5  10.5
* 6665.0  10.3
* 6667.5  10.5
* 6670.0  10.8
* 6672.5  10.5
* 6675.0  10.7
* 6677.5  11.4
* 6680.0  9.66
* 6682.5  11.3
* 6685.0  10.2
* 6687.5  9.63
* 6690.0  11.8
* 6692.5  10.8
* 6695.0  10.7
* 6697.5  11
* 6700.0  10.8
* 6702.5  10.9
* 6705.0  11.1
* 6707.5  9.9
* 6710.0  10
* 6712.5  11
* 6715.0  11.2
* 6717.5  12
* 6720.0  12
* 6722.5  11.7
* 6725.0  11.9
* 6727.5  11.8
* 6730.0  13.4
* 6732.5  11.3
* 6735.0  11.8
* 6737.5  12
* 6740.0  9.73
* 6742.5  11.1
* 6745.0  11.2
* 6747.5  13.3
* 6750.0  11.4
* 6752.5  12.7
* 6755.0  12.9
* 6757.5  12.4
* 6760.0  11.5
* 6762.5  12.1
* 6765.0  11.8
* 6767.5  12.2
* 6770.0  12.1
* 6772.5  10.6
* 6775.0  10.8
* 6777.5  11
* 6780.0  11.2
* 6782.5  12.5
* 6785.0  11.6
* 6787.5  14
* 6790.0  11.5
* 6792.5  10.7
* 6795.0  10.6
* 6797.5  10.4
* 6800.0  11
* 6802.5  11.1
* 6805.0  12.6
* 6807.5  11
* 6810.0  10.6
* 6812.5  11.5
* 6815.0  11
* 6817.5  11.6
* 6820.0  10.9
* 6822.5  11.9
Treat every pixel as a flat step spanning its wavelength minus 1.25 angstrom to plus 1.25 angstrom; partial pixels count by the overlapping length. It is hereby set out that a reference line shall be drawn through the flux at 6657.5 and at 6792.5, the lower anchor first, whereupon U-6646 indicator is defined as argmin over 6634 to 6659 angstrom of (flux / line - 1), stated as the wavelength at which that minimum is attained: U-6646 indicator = 6640.0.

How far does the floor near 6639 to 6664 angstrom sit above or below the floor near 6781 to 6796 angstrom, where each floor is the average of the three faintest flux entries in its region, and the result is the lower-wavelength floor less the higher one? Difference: -1.1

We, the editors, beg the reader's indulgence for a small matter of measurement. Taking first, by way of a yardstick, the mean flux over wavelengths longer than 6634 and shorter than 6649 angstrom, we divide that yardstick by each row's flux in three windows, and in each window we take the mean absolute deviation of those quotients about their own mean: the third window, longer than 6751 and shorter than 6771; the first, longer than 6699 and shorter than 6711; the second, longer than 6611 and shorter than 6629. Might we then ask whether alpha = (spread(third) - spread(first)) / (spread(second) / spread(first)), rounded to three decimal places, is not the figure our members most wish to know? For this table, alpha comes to -0.012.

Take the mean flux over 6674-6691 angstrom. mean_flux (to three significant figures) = 10.7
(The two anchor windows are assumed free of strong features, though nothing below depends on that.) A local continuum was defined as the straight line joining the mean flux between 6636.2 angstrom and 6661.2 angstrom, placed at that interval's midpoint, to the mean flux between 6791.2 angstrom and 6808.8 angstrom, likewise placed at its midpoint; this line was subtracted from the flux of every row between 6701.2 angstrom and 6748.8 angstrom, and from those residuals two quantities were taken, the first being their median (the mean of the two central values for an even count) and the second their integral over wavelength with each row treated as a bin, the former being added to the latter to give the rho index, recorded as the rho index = 21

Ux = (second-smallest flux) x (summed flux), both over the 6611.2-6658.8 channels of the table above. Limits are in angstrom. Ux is 1891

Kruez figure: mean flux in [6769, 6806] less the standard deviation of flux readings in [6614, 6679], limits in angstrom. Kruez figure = 10.6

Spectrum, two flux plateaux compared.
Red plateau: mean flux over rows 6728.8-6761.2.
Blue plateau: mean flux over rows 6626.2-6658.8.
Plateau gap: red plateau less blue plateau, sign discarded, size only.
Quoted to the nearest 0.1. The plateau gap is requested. 1.1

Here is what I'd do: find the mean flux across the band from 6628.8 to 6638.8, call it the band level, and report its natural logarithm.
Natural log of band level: 2.38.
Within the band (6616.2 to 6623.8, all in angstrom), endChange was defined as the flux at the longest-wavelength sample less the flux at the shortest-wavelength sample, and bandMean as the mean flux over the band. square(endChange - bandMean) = 142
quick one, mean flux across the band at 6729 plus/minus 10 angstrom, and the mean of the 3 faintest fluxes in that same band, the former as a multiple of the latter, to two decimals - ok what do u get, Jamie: 1.03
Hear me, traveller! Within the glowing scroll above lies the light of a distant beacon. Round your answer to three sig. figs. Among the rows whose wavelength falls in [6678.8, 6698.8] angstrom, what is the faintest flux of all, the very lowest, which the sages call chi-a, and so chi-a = 9.63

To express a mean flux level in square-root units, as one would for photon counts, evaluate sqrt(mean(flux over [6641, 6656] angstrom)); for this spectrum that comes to 3.34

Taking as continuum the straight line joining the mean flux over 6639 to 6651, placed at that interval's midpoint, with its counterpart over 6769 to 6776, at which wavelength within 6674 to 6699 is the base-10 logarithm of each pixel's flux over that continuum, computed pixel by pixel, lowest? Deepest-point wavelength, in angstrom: 6687.5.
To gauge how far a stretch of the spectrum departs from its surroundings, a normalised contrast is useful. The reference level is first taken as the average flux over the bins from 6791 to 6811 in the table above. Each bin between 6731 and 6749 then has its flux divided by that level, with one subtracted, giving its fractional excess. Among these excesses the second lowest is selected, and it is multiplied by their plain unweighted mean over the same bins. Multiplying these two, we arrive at 0.0004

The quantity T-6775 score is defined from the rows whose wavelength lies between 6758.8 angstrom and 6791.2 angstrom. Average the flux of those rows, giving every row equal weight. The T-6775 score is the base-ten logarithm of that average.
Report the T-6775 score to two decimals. 1.07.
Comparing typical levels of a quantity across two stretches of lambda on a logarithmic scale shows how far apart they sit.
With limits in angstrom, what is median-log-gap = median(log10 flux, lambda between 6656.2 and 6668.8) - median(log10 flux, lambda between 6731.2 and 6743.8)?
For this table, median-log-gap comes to -0.032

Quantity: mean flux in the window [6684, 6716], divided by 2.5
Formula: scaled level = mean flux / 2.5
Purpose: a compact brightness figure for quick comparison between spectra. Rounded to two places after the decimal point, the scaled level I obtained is 4.28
